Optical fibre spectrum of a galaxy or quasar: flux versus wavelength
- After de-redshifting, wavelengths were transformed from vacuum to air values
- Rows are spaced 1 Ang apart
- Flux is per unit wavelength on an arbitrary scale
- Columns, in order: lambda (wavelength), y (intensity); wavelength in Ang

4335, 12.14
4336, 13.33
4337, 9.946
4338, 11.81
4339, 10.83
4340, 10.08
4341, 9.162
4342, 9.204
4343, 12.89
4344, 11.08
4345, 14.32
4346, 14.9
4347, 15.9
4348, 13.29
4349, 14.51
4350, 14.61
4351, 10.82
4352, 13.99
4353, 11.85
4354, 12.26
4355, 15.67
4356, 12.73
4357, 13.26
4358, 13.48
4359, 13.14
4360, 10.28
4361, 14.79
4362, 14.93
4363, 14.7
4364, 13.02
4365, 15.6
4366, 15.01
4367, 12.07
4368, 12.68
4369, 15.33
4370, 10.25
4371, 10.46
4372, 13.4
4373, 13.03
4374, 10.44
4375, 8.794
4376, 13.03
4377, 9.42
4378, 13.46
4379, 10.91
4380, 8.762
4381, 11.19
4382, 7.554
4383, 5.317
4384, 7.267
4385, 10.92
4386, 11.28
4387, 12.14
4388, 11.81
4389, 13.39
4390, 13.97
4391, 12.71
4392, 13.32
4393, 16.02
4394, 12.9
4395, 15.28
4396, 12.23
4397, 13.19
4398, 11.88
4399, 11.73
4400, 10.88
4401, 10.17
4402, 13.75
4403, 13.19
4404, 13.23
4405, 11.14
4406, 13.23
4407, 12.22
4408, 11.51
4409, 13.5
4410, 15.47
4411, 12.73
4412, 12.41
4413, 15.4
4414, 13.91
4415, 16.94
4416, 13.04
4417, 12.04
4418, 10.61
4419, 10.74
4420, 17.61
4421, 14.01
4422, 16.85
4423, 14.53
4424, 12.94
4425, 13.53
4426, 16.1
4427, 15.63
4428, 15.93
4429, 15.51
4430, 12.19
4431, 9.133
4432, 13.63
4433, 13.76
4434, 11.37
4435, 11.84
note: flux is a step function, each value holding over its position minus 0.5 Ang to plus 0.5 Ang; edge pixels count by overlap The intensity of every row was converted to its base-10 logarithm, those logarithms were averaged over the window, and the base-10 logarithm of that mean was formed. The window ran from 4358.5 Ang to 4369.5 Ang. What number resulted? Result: 0.0554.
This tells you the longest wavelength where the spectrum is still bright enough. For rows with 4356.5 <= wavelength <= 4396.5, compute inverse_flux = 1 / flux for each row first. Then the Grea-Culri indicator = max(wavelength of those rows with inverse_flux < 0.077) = 4395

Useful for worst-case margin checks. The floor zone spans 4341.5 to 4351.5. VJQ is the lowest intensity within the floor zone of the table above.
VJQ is 9.204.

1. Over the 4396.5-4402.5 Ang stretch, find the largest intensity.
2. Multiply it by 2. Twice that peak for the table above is 27.5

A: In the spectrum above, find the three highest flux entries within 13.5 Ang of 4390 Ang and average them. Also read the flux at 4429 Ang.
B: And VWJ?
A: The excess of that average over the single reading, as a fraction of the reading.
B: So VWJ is -0.03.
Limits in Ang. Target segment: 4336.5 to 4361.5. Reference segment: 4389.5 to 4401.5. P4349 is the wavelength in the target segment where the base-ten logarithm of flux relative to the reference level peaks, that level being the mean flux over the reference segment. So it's 4347 Ang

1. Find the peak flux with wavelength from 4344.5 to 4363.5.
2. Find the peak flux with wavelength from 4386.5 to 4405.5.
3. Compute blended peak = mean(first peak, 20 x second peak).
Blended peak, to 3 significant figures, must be 168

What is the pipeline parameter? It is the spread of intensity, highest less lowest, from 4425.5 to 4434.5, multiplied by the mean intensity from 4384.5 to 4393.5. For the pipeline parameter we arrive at 89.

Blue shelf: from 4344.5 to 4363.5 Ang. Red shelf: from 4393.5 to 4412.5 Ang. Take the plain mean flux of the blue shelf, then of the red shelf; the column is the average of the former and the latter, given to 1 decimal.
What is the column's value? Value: 13.2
